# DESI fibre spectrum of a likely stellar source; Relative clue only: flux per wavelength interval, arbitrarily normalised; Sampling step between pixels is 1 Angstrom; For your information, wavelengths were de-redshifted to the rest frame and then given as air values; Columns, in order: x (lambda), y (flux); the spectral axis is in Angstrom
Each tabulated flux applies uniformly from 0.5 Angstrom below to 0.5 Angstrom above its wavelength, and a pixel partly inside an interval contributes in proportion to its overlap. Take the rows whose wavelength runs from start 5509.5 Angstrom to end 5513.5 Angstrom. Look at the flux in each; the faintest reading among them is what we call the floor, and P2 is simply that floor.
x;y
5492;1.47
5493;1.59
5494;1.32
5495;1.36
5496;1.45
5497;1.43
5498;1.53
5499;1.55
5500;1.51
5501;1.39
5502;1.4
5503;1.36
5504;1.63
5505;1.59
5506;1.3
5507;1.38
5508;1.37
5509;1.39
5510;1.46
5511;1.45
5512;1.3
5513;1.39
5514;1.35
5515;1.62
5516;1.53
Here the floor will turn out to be 1.3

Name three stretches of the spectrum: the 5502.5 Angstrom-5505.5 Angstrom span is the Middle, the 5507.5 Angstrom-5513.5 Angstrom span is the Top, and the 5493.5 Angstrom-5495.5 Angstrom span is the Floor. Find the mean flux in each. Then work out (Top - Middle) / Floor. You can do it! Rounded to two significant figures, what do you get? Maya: -0.10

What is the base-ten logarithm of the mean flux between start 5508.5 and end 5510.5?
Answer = 0.154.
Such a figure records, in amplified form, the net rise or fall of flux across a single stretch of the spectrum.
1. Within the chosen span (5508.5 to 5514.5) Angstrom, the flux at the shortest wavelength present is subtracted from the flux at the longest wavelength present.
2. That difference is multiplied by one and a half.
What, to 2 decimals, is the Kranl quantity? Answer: -0.06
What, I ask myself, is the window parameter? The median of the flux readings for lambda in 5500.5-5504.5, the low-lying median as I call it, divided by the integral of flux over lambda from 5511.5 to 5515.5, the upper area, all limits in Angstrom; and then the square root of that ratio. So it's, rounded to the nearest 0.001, 0.496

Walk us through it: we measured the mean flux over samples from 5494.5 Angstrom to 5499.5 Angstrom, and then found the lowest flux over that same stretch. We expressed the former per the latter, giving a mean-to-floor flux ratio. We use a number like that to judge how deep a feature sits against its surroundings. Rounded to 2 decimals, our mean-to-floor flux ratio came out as 1.08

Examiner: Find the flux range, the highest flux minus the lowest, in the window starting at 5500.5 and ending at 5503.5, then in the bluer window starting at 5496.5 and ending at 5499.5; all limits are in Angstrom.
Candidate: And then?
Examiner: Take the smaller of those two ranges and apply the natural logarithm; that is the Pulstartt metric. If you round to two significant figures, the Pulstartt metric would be -3.2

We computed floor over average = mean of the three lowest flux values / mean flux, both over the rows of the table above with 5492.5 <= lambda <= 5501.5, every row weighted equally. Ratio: 0.930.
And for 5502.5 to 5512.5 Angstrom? 0.928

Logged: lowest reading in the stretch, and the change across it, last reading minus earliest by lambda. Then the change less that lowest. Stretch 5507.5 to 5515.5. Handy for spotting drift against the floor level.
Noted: -1.05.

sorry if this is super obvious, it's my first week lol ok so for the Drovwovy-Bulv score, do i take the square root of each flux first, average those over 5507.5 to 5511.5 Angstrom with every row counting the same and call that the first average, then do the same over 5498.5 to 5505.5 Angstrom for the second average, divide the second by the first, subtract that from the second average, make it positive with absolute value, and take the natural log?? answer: -1.63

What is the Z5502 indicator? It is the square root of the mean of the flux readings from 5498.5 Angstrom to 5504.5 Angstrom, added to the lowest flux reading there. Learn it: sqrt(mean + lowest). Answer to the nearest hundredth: 1.68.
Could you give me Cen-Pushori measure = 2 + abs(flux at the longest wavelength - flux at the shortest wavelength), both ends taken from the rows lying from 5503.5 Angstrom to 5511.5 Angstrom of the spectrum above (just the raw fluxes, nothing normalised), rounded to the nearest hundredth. 2.18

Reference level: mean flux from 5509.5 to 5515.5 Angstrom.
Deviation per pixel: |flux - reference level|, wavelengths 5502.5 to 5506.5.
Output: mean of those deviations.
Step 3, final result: 0.14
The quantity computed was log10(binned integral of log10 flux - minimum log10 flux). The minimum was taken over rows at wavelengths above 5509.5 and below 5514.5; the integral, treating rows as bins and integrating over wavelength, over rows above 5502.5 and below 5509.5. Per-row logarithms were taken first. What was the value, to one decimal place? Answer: 0.0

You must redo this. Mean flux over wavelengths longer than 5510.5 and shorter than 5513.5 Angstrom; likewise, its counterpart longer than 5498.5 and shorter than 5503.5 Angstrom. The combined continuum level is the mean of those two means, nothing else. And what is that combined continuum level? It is 1.41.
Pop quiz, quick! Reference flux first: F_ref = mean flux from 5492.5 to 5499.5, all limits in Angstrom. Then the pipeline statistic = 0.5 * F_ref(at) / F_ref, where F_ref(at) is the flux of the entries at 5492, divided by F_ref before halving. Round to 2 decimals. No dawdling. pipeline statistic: 0.50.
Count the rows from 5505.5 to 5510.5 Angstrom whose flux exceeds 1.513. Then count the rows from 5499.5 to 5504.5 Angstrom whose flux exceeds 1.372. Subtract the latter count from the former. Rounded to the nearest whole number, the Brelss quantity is -4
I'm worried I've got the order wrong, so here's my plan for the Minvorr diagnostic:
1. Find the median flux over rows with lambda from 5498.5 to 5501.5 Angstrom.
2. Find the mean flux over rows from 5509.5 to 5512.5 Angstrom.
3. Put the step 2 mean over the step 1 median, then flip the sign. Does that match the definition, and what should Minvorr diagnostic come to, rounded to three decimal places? -0.929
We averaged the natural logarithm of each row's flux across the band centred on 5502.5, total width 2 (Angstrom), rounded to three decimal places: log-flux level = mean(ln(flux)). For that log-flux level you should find 0.322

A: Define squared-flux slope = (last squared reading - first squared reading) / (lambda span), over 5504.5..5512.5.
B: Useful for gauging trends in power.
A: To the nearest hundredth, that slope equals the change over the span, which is -0.12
